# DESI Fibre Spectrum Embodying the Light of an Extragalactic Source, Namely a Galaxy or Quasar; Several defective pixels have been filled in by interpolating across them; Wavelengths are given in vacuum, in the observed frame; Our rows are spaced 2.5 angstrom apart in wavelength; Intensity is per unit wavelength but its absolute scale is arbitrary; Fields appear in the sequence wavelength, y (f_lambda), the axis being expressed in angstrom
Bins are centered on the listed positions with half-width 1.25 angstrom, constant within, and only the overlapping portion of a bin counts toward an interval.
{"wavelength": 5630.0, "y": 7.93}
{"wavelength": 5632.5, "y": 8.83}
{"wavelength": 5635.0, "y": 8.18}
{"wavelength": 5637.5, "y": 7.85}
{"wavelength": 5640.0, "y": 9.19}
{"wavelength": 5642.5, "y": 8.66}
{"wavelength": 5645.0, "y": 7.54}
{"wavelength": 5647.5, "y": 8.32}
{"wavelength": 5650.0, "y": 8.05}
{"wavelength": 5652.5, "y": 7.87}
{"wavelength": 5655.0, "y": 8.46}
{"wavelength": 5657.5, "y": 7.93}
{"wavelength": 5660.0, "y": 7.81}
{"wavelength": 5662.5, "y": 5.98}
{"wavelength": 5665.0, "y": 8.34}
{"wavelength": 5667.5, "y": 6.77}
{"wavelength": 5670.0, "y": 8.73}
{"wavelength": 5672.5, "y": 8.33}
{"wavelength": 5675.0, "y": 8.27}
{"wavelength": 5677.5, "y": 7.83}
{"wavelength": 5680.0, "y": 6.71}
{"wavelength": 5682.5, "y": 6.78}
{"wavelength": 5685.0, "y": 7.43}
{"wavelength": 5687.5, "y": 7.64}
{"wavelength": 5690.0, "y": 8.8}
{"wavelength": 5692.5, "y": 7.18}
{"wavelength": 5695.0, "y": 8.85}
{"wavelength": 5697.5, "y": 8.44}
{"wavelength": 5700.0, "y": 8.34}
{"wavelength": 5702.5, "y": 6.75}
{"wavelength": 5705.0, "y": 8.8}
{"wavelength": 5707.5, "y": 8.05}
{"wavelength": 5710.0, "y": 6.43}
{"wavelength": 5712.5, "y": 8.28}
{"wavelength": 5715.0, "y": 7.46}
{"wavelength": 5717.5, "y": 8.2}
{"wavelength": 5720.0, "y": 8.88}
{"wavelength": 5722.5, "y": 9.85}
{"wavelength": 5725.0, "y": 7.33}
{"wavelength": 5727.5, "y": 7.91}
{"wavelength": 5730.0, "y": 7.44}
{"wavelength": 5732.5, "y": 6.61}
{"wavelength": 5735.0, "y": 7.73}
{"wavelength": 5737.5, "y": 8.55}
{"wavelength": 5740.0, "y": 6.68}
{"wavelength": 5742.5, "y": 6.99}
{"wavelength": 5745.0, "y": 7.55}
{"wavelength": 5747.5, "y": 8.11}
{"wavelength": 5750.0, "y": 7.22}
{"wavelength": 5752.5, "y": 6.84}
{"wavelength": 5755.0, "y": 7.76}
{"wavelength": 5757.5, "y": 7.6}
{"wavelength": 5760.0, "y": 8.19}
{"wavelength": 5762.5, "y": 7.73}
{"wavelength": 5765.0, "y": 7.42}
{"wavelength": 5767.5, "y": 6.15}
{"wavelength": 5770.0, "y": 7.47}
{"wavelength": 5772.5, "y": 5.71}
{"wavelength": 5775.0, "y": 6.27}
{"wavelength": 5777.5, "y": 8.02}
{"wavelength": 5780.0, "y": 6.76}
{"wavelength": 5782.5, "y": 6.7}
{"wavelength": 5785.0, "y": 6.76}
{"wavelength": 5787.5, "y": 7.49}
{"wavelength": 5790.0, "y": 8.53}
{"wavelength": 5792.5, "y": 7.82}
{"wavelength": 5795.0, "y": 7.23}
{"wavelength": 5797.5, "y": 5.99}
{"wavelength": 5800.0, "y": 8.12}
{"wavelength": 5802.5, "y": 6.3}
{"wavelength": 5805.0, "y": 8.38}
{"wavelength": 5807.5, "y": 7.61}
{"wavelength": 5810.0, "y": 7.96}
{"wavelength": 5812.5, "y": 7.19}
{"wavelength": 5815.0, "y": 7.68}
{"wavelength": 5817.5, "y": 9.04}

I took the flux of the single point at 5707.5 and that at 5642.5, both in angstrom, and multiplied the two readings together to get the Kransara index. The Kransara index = 70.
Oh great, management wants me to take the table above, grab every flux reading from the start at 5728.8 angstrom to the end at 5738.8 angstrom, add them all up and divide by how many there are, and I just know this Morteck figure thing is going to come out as 7.58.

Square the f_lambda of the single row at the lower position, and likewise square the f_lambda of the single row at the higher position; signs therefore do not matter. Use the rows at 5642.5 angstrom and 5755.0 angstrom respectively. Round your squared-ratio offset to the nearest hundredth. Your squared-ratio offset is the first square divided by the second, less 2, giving -0.75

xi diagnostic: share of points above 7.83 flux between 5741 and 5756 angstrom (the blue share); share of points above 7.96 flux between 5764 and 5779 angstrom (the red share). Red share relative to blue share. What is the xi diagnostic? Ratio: 1.0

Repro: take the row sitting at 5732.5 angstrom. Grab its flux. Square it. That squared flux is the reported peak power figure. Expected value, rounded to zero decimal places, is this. 44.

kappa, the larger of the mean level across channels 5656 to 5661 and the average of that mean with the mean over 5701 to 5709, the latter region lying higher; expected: 7.9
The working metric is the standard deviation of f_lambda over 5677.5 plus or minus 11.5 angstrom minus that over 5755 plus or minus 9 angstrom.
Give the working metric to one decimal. 0.3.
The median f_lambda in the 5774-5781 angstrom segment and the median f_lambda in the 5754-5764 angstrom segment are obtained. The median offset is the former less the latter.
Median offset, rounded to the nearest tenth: -1.0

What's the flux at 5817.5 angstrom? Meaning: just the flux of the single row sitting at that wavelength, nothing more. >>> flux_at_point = 9.04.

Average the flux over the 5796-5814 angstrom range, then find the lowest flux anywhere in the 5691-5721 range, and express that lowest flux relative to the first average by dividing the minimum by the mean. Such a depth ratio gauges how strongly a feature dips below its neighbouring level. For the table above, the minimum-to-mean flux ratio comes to 0.87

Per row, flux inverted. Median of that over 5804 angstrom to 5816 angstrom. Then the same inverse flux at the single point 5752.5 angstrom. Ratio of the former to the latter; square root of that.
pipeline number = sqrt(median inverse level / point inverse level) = 0.94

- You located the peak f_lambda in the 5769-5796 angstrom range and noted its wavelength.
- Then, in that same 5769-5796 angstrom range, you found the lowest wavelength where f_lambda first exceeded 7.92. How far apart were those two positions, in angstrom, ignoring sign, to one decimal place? 12.5 angstrom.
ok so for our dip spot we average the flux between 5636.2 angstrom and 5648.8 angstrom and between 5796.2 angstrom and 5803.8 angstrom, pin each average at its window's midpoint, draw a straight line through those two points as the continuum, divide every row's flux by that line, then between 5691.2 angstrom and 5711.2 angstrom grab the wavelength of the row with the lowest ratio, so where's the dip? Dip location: 5710.0 angstrom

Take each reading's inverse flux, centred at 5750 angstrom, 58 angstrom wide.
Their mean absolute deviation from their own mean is 0.0119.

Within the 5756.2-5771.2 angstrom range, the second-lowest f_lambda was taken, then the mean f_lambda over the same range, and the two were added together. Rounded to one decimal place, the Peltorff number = 14.8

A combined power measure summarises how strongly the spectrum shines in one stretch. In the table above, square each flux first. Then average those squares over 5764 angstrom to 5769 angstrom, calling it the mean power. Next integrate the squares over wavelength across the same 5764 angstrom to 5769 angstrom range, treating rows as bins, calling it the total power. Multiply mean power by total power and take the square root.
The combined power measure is 104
